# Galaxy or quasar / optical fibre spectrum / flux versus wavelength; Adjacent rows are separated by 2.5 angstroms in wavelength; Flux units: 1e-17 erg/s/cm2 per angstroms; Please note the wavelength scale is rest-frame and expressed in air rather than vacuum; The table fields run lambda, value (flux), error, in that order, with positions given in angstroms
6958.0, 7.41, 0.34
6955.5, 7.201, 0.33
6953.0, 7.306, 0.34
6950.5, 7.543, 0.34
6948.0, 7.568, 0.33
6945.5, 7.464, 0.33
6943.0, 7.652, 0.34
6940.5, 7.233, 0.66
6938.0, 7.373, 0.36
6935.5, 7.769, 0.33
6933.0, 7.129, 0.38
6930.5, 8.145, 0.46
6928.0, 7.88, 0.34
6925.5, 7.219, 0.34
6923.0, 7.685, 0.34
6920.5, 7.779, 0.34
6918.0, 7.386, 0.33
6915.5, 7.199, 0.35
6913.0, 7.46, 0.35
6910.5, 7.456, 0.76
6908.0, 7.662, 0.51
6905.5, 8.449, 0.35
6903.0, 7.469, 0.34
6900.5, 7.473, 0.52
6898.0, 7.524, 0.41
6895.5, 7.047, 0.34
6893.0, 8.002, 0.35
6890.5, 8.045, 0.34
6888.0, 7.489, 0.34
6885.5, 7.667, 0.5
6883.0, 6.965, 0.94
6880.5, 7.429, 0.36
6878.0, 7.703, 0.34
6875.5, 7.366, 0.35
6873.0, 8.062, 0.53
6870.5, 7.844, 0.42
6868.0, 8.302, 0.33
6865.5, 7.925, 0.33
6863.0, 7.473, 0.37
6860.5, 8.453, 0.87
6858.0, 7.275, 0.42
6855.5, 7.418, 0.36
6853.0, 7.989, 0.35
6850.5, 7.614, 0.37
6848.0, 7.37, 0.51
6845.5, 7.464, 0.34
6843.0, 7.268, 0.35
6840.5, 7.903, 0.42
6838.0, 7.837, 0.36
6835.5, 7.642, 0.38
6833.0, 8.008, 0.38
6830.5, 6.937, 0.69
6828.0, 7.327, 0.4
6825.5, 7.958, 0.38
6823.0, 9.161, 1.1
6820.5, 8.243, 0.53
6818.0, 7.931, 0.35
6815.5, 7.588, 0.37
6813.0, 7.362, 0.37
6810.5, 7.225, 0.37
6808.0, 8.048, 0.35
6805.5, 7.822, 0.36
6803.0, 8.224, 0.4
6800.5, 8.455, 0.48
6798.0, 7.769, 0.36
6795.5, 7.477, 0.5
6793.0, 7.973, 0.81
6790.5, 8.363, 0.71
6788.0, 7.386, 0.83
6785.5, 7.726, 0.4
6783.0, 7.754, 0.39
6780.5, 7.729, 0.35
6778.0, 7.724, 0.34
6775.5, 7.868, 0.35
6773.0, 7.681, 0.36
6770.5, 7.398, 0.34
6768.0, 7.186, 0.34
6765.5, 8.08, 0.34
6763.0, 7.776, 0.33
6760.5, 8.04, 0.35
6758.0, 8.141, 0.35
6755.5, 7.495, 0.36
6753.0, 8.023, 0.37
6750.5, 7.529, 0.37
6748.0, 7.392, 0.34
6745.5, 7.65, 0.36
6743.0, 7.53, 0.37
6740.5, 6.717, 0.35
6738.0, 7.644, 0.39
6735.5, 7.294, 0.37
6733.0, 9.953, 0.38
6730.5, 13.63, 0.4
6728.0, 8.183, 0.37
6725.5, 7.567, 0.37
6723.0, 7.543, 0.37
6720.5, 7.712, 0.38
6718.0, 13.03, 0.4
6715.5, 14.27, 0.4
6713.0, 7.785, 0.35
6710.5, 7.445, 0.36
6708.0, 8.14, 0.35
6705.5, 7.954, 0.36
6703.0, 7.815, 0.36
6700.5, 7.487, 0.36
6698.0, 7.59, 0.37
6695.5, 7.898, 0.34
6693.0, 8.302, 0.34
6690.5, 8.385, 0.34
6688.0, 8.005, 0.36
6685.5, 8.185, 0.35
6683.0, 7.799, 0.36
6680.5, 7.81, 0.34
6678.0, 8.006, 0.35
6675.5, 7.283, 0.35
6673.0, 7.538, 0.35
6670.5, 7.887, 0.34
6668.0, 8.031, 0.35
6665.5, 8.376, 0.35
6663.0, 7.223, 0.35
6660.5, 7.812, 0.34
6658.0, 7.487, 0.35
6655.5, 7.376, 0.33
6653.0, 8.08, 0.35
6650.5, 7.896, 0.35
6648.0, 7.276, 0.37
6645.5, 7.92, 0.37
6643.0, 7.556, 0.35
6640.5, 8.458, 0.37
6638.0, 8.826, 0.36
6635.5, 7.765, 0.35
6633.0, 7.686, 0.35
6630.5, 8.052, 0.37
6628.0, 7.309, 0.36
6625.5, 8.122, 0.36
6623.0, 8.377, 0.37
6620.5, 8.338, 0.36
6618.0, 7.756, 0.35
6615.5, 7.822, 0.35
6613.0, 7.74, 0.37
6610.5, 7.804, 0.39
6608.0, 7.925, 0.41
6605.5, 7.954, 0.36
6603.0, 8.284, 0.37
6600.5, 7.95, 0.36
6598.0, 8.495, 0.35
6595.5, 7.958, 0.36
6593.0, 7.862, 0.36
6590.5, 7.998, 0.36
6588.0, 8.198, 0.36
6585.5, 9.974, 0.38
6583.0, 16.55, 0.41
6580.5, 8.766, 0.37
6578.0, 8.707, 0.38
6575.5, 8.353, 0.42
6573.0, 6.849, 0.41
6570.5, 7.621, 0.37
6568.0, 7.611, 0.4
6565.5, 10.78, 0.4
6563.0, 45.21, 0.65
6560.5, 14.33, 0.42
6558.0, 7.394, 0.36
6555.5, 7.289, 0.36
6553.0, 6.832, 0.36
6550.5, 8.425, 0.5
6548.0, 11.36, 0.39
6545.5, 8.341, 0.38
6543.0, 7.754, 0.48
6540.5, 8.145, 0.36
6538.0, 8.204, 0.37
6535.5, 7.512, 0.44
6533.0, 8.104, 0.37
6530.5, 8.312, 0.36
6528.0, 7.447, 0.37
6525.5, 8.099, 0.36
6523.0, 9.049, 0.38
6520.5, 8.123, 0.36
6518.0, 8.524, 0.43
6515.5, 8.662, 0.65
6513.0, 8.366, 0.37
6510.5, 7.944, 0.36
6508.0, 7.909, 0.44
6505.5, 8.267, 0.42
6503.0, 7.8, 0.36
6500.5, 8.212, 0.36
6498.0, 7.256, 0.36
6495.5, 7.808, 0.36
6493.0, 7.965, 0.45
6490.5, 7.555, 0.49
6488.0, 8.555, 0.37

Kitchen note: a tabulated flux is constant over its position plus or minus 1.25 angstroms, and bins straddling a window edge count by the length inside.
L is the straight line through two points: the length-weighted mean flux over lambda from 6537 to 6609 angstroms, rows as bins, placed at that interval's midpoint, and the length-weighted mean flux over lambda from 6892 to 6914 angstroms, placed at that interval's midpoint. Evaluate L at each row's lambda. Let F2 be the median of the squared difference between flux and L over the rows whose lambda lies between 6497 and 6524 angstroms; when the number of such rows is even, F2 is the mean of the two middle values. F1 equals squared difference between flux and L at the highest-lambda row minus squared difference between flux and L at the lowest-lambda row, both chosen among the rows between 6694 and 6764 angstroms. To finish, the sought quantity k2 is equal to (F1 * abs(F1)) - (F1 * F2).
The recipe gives 3.7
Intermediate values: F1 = -0.8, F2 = 5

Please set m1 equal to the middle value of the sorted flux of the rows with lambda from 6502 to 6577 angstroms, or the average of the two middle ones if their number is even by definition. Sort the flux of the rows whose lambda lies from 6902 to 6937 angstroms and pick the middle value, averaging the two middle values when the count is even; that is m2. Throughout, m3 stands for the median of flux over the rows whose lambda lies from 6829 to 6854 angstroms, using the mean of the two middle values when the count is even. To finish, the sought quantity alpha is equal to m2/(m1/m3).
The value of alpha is 7.09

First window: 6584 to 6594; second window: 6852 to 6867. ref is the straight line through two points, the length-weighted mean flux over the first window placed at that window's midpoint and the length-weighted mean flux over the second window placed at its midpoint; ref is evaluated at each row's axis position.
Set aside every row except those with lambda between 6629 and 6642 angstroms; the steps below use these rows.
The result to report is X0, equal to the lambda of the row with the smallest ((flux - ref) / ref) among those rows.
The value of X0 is 6633.0 angstroms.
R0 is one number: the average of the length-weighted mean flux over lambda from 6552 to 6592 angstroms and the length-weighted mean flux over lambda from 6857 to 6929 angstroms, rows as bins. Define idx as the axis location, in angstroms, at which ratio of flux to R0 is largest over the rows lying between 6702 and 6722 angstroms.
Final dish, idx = 6715.5 angstroms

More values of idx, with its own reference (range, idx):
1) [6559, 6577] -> 6563.0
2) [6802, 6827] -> 6823.0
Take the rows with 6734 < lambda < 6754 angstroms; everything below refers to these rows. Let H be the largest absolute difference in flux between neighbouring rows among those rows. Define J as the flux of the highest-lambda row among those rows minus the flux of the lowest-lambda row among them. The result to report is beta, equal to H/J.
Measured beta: 1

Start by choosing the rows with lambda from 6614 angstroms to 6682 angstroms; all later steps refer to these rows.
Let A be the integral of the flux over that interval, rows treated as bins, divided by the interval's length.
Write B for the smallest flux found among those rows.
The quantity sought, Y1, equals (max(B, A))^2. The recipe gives 62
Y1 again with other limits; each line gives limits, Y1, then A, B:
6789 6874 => 61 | 7.8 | 6.937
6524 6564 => 112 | 10.6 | 6.832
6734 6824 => 60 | 7.8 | 6.717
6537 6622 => 95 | 9.7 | 6.832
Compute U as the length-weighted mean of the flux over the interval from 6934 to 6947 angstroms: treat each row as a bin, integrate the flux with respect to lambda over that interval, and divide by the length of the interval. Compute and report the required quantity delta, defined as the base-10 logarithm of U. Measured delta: 0.87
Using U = 7.5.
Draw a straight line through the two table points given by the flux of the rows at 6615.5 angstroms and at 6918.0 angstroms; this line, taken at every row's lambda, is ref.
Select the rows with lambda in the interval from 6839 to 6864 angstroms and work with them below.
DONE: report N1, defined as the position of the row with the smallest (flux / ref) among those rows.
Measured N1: 6843.0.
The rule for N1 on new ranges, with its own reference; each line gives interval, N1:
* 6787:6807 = 6788.0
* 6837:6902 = 6883.0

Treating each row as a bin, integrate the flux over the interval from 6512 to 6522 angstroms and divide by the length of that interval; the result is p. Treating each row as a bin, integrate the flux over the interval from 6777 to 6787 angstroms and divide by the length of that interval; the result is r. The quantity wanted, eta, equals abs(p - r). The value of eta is 0.7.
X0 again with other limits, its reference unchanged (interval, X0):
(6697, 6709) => 6700.5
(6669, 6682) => 6675.5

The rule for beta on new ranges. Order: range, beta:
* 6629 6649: -1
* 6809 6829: 12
